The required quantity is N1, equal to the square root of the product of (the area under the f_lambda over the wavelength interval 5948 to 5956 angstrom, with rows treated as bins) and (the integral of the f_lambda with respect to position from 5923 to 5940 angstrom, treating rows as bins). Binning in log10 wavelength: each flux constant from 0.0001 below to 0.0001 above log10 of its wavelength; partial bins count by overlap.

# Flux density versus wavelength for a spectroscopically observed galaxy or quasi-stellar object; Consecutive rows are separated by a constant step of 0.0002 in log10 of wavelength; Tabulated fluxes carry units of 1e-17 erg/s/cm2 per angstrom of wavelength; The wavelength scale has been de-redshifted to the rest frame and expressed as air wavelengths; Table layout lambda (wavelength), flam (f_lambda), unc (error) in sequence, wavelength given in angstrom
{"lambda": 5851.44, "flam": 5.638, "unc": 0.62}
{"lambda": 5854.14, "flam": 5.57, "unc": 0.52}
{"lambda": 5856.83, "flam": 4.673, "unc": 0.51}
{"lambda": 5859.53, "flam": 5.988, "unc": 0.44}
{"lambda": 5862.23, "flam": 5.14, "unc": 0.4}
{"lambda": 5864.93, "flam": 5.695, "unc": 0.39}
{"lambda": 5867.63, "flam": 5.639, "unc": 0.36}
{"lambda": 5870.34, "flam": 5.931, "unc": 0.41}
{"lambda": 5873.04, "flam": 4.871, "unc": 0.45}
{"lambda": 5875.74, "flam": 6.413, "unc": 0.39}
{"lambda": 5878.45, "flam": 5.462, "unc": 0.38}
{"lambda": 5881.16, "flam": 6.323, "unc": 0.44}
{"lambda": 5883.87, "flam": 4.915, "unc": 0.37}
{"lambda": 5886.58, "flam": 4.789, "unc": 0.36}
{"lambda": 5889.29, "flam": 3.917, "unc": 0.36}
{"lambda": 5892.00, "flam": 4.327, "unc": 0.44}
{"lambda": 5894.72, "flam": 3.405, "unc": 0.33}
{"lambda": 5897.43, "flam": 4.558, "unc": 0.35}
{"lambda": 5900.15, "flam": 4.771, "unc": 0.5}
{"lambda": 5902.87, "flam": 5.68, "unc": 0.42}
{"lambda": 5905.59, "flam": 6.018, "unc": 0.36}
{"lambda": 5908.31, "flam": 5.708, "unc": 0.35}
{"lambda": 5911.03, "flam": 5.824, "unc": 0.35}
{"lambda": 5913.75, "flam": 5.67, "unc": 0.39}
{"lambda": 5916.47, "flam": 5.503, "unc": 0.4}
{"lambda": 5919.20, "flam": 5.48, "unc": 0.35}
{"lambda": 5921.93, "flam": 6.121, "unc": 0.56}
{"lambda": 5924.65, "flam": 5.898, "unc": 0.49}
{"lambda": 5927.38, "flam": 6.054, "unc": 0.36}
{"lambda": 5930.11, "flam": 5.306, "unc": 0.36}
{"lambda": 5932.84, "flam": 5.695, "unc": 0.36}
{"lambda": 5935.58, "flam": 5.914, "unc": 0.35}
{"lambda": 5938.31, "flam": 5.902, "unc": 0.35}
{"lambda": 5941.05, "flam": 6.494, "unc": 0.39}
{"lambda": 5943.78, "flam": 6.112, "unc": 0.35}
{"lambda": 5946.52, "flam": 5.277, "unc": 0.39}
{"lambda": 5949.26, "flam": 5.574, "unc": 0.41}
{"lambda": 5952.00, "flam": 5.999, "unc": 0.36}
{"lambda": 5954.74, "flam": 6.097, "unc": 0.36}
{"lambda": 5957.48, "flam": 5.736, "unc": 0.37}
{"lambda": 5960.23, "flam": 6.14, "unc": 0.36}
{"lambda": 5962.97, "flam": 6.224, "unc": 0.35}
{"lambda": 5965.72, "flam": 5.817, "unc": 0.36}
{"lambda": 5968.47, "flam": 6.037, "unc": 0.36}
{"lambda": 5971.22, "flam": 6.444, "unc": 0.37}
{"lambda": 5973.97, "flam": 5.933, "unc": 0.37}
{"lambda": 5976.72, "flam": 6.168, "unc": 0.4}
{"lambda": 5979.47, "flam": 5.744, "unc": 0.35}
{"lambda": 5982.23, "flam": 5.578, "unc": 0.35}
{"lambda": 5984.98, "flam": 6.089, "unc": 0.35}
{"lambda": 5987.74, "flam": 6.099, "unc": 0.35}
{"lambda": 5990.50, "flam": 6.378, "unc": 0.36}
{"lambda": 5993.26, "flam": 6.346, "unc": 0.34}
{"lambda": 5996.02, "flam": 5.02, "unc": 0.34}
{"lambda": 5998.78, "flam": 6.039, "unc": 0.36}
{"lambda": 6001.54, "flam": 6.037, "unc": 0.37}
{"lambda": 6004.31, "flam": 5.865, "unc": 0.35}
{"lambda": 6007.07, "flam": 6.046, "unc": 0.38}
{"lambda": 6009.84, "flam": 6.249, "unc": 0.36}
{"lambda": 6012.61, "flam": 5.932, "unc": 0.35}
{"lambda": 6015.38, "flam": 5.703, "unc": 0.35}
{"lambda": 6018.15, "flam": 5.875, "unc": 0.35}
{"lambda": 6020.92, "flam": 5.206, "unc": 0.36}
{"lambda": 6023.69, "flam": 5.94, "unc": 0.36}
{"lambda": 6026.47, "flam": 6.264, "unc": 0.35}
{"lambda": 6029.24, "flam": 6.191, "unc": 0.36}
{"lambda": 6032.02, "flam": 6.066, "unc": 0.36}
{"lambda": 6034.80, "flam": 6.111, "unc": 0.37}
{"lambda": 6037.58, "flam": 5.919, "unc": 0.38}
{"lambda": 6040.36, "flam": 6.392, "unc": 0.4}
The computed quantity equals 68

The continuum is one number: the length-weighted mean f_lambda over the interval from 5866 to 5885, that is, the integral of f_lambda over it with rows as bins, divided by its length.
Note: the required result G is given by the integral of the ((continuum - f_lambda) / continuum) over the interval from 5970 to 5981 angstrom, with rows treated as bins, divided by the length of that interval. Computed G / -0.071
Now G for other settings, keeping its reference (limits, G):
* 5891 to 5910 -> 0.125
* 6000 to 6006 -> -0.053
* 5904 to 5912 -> -0.033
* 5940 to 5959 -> -0.041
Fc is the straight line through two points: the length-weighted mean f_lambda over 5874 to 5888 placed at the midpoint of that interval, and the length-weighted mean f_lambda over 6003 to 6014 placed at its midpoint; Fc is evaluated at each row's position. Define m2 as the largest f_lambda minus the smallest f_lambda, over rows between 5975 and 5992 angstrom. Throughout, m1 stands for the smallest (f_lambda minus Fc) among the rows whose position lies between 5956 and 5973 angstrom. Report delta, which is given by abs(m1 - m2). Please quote 0.90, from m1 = -0.1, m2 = 0.8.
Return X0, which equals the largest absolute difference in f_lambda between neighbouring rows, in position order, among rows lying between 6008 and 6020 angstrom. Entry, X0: 0.32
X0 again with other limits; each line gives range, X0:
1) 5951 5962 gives 0.40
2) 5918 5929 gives 0.64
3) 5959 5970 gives 0.41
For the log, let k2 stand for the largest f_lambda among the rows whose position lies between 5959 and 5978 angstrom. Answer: 6.444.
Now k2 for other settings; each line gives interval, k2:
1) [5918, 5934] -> 6.121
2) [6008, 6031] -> 6.264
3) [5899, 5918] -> 6.018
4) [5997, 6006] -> 6.039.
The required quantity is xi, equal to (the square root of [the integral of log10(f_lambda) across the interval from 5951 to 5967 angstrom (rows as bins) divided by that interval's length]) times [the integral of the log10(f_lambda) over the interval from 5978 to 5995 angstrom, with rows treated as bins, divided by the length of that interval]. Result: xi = 0.69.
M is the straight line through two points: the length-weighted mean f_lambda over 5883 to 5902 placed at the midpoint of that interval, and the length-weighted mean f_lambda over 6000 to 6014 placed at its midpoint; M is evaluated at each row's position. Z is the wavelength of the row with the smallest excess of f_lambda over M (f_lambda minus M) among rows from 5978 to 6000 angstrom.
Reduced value 5996.02 angstrom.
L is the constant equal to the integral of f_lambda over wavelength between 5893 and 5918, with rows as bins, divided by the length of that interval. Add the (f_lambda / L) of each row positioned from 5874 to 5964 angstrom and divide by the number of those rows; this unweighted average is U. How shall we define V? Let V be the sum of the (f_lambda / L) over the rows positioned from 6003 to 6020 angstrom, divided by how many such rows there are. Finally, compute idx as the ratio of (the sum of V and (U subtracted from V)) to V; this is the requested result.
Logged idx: 1.07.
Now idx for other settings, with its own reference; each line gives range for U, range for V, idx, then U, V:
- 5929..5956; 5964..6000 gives 1.02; 1.12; 1.144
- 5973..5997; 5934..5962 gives 1.00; 1.13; 1.134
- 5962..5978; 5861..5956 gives 0.89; 1.17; 1.052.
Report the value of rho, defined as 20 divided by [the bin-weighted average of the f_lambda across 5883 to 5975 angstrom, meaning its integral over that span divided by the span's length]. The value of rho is 3.59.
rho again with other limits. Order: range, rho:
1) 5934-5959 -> 3.39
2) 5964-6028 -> 3.36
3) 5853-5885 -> 3.60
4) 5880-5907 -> 4.11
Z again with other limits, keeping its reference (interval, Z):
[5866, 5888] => 5886.58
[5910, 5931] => 5930.11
